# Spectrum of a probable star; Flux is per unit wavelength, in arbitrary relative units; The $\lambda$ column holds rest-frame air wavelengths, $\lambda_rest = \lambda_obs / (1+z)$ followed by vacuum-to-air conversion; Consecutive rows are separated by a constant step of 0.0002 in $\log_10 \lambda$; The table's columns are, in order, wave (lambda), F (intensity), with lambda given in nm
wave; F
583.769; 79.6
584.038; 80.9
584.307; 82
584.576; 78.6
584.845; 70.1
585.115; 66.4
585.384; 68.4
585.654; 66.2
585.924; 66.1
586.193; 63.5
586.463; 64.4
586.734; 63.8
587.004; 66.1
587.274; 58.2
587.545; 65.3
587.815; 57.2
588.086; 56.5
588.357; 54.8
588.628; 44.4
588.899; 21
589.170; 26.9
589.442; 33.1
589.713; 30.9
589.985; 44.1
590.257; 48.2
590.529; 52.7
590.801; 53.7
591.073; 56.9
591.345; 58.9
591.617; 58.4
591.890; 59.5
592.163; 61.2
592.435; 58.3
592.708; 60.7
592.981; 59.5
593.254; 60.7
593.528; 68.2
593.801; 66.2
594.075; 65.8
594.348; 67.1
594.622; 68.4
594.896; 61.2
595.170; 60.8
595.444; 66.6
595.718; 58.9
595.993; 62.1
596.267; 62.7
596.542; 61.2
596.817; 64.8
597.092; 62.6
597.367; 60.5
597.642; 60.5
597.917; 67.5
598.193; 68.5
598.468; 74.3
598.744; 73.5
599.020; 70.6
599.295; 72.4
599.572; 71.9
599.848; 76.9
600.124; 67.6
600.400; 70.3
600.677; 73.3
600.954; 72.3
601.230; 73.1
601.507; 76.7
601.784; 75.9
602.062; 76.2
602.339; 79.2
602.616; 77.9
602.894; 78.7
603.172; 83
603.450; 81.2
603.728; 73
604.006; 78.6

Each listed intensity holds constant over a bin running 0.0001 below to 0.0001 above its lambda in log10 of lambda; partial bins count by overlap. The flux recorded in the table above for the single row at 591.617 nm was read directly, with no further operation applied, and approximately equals 58.4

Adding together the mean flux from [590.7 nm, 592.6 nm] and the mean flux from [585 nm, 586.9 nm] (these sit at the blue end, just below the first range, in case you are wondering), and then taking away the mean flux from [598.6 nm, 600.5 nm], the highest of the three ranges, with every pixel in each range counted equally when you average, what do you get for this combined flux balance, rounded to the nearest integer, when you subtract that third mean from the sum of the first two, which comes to 52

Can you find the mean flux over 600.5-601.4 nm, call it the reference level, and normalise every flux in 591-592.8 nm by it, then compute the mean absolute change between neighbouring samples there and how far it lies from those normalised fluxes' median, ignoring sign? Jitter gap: 0.78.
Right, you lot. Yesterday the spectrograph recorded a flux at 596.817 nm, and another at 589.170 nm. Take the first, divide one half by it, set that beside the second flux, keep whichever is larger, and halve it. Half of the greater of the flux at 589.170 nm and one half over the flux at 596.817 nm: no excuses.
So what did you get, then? 13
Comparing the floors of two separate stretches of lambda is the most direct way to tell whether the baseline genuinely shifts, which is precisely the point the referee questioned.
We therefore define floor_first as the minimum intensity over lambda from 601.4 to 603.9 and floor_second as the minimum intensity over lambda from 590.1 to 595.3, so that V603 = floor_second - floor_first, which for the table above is -25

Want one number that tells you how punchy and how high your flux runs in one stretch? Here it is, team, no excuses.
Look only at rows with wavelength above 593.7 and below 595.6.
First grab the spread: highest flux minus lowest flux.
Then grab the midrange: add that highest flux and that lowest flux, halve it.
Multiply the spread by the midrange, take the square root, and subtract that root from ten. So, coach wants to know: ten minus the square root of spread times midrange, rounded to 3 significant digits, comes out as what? -12.2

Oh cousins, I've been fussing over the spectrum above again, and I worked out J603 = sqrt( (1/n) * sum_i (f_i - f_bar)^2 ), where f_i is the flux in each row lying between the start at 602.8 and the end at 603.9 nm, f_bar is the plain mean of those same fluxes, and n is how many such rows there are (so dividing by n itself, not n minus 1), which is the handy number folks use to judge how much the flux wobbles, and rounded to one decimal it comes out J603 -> 3.8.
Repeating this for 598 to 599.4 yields 2.1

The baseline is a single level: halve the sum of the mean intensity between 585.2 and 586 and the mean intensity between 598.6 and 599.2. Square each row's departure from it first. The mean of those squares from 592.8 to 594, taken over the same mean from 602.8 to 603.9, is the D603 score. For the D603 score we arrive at 0.5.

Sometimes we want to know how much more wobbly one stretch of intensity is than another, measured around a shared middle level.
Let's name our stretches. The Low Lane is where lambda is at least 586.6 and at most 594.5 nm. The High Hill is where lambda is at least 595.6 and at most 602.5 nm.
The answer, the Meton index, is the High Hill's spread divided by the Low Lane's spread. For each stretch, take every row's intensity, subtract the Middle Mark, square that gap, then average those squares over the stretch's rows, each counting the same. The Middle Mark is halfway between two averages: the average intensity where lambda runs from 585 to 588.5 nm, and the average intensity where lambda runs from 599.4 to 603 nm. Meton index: 0.1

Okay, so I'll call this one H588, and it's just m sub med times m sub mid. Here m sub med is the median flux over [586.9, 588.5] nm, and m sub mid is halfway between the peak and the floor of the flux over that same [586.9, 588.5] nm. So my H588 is 3488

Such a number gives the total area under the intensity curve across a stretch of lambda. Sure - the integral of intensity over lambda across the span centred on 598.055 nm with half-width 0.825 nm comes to 111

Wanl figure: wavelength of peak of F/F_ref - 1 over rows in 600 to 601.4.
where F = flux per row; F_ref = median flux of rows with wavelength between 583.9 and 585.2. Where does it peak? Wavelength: 600.677 nm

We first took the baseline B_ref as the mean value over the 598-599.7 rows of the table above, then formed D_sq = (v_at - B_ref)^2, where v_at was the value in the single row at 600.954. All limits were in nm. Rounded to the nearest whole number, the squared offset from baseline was 0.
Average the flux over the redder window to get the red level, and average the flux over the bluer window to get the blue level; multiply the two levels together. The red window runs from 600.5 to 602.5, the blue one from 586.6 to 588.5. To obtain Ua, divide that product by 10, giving 453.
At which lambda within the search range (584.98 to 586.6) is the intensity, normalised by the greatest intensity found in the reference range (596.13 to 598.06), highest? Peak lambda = 585.384 nm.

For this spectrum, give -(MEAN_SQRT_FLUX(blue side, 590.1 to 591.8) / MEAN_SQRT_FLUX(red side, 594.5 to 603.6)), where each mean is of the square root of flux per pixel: -0.885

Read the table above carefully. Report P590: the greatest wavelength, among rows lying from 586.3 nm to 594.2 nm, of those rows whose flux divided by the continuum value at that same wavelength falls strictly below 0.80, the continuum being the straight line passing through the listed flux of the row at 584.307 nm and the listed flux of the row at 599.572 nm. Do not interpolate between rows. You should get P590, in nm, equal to 593.254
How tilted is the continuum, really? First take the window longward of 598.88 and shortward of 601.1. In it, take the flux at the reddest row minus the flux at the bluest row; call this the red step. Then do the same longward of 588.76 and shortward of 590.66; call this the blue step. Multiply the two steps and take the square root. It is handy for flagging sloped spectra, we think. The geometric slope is 7.3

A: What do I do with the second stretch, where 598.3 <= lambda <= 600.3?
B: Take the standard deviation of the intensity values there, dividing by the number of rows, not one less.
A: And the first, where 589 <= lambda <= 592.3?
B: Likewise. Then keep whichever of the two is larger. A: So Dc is 11.7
